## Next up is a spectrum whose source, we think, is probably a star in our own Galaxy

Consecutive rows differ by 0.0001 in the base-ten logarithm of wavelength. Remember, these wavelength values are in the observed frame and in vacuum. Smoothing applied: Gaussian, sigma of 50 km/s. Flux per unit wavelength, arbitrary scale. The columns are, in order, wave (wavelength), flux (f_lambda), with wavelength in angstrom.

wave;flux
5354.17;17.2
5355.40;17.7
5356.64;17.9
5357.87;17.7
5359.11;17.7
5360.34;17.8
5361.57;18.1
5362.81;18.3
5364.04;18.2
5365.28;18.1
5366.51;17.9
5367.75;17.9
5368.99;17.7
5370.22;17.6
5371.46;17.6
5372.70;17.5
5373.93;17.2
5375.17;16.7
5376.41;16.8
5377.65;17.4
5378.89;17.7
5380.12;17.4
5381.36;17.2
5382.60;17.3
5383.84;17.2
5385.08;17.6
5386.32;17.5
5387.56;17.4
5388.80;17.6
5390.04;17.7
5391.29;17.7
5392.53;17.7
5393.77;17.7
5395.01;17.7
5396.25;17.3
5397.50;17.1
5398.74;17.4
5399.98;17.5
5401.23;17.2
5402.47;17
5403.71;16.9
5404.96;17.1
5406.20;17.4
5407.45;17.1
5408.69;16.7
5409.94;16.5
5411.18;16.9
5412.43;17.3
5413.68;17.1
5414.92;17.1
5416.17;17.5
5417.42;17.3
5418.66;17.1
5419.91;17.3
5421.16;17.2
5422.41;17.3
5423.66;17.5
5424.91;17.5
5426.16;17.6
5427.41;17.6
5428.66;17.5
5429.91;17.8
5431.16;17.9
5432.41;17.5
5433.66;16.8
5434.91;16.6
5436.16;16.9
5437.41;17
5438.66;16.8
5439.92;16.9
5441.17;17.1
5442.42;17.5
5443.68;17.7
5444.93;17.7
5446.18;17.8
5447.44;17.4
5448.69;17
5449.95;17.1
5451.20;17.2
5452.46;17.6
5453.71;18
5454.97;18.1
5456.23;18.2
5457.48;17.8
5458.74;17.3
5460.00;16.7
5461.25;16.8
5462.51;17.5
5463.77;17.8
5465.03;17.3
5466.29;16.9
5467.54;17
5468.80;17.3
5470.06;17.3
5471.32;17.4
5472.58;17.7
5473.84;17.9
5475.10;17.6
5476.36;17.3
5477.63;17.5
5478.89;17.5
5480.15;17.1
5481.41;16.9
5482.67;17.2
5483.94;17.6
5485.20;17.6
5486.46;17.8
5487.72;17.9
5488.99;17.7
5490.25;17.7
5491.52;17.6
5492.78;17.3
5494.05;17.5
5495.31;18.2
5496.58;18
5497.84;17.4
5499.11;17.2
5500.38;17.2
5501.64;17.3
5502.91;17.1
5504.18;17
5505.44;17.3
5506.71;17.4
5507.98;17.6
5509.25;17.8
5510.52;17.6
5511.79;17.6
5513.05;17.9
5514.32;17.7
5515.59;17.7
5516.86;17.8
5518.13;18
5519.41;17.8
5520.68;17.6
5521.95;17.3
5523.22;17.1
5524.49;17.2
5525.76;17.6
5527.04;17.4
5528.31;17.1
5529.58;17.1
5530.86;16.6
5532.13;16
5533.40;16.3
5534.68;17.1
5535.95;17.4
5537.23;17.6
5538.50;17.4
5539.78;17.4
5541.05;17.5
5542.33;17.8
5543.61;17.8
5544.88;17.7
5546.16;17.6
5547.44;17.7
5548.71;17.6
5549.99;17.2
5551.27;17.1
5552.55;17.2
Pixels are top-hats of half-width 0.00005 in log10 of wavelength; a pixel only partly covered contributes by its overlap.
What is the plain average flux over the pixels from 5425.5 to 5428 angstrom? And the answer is 17.6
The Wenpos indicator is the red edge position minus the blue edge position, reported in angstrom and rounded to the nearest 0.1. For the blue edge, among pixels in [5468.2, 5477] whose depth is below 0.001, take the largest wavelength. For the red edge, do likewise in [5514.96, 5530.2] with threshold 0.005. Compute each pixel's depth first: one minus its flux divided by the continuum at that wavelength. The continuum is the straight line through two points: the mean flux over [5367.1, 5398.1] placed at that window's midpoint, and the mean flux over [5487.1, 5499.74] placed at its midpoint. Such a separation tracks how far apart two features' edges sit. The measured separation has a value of 44.3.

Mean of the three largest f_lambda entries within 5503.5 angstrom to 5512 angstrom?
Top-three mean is 17.67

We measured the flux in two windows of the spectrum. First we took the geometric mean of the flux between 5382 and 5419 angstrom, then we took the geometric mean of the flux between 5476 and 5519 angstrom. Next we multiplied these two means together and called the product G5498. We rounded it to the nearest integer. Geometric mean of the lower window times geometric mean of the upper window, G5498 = 303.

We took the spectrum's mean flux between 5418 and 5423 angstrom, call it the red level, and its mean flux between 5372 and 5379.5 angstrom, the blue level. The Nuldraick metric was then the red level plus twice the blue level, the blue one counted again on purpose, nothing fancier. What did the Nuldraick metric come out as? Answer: 51.7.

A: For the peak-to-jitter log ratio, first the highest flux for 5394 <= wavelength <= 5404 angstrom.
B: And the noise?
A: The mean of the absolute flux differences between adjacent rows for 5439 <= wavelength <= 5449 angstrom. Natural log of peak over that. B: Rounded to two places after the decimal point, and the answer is 4.29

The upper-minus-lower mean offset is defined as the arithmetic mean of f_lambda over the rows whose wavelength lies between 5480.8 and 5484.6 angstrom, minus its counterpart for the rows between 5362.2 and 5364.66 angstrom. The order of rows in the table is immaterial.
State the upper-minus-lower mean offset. -1.0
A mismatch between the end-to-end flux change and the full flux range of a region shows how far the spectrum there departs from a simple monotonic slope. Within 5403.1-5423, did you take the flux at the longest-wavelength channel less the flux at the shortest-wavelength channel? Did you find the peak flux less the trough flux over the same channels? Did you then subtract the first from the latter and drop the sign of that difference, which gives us 0.6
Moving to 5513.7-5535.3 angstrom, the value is 2.6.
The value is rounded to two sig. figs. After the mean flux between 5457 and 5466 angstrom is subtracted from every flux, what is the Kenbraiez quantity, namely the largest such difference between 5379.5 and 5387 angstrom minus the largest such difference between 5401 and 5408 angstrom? 0.20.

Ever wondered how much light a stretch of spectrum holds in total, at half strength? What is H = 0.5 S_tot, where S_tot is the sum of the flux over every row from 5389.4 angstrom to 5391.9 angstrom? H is 18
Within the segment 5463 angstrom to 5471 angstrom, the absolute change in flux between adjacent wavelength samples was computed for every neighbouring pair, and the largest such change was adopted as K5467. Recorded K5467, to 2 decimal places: 0.50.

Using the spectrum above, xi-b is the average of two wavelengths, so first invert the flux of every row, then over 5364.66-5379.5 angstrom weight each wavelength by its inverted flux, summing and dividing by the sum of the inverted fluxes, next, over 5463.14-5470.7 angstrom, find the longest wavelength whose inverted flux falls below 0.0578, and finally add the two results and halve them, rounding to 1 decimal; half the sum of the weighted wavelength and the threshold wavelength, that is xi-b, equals 5418.0 angstrom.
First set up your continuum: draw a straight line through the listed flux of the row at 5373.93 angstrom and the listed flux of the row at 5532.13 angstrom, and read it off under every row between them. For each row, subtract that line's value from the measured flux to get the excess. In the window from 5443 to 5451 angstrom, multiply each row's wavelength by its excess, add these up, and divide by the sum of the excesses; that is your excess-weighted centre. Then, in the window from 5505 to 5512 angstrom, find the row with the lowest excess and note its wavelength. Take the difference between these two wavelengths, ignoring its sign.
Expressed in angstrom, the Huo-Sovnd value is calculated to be 59.3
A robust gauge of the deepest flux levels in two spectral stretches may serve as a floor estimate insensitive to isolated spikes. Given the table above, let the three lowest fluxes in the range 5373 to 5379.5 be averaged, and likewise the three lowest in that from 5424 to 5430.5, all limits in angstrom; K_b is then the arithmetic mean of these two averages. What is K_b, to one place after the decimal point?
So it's 17.2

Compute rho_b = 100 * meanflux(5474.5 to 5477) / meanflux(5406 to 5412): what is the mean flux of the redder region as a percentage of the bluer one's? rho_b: 103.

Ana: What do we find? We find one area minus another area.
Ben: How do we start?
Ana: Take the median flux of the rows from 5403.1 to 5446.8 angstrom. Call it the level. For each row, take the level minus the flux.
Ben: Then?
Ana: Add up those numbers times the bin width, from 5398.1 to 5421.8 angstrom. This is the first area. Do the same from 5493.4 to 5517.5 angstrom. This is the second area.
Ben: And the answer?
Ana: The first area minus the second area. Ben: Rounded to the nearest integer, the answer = 10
